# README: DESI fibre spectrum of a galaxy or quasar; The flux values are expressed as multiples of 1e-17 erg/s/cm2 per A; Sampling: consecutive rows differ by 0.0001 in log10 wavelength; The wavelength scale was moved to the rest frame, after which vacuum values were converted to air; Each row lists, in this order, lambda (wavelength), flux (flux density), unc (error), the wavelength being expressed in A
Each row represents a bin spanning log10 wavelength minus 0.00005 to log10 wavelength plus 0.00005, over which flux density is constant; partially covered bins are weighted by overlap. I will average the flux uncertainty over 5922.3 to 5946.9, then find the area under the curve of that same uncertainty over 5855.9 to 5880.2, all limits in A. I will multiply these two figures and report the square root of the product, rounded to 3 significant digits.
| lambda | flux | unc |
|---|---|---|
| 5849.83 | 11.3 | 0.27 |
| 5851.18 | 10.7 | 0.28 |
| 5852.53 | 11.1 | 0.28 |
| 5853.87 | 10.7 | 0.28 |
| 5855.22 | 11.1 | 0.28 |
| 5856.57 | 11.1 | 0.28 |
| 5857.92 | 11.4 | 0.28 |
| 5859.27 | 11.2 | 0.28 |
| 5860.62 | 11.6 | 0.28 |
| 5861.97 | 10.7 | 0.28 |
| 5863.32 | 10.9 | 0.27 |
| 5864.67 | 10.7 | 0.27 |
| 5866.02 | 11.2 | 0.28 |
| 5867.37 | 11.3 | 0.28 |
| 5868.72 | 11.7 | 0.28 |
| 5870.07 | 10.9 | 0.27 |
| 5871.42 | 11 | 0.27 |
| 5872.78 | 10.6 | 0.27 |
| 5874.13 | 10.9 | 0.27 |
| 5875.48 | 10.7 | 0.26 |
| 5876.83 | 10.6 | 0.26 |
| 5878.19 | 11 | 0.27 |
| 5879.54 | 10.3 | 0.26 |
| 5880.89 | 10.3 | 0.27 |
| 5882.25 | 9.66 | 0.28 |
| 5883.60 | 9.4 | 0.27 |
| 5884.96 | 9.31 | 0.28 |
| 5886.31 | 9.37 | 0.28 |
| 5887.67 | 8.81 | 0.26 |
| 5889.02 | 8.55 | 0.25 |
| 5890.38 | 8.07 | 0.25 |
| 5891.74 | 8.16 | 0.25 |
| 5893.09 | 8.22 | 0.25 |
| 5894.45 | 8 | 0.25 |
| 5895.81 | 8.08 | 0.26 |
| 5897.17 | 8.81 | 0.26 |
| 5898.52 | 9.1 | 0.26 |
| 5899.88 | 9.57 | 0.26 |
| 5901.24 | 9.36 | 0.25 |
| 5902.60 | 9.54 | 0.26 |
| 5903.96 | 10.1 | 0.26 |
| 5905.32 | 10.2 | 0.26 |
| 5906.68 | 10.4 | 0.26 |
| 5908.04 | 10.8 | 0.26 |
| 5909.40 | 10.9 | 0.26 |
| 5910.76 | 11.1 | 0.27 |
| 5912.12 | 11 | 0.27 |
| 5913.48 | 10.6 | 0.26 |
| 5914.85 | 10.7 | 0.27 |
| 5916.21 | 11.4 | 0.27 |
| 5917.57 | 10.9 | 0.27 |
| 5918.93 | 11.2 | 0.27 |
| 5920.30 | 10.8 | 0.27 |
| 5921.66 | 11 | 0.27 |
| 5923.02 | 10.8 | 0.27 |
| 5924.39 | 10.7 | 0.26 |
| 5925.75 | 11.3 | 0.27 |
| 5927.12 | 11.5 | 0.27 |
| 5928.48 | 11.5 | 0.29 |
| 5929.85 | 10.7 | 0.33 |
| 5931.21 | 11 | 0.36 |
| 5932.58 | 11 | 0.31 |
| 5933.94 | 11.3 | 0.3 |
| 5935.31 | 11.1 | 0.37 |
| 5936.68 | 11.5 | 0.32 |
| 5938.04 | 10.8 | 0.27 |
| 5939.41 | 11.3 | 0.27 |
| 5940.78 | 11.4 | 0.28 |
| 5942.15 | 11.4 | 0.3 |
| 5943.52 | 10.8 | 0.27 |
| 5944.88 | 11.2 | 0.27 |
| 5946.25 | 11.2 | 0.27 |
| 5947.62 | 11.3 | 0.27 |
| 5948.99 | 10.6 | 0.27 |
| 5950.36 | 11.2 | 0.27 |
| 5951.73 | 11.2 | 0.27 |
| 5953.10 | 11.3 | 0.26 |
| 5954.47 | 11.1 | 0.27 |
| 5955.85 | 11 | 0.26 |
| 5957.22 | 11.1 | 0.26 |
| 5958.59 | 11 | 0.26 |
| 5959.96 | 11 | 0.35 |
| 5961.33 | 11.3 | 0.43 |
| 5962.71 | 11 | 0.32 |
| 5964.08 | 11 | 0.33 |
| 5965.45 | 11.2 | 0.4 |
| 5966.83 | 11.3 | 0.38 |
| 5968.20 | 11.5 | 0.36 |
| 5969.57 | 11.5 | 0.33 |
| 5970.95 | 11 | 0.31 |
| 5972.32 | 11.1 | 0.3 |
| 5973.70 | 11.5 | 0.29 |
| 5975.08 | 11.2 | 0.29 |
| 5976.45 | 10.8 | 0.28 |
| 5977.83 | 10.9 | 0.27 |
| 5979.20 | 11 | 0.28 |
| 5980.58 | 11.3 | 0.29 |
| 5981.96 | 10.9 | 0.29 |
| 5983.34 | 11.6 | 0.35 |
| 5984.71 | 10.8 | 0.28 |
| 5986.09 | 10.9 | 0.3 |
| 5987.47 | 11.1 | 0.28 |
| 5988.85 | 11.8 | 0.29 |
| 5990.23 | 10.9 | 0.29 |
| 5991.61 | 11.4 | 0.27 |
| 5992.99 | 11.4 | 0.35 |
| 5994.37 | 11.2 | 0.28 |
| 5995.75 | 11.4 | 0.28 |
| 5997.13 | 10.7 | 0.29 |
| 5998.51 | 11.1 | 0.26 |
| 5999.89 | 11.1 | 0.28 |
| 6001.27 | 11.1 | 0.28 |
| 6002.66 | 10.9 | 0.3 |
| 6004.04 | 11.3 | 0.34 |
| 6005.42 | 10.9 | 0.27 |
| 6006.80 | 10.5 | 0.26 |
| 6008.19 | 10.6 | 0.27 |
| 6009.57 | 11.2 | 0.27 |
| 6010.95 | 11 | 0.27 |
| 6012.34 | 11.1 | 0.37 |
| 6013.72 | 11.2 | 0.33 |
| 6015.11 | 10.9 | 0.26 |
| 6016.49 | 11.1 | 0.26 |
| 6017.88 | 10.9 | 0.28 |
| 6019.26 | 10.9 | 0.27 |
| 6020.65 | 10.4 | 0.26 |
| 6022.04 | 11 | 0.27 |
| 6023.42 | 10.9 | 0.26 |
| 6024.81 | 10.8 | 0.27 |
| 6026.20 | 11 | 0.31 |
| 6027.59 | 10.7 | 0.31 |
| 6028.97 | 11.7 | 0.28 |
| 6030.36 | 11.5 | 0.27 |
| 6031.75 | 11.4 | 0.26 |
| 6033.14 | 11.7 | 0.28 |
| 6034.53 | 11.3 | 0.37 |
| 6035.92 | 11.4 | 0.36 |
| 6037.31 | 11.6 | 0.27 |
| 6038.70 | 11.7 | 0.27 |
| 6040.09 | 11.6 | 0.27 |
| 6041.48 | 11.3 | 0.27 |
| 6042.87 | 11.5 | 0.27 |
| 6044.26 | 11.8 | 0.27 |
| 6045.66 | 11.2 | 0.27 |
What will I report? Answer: 1.39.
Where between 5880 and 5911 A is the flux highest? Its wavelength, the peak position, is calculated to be 5910.76 A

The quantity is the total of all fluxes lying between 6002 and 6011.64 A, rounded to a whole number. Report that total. 76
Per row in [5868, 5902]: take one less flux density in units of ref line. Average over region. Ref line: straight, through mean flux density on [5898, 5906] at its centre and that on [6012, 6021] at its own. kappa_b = -0.02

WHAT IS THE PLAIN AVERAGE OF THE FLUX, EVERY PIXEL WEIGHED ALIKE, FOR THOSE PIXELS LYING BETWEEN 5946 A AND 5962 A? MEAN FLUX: 11.1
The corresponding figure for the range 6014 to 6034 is 11.1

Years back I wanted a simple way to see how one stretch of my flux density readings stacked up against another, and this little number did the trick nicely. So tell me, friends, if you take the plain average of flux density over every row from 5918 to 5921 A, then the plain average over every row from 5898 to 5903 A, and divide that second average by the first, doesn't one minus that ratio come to 0.146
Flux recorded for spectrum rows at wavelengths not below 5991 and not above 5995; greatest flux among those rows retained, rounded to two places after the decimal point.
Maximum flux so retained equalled 11.40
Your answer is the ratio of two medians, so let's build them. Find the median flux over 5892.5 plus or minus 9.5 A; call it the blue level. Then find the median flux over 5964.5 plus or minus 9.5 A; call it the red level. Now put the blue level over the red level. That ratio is 0.79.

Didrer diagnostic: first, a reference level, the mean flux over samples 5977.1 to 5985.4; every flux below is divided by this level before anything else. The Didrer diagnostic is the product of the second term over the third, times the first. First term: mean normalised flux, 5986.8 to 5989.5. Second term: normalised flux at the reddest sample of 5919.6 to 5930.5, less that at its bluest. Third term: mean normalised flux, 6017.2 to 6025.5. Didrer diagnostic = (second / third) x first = -0.01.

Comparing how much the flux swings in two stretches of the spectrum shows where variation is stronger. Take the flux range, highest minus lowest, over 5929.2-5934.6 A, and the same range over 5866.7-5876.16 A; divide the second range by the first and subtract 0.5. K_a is 1.3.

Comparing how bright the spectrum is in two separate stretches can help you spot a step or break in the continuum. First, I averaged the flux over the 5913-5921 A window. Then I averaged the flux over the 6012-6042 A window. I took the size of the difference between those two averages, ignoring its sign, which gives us 0.25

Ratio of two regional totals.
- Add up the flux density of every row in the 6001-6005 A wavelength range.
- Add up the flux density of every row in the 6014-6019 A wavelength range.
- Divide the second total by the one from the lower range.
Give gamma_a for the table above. 0.99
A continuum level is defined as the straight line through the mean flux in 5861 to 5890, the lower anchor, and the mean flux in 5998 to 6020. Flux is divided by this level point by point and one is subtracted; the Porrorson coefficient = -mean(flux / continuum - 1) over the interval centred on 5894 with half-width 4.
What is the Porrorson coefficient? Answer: 0.21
